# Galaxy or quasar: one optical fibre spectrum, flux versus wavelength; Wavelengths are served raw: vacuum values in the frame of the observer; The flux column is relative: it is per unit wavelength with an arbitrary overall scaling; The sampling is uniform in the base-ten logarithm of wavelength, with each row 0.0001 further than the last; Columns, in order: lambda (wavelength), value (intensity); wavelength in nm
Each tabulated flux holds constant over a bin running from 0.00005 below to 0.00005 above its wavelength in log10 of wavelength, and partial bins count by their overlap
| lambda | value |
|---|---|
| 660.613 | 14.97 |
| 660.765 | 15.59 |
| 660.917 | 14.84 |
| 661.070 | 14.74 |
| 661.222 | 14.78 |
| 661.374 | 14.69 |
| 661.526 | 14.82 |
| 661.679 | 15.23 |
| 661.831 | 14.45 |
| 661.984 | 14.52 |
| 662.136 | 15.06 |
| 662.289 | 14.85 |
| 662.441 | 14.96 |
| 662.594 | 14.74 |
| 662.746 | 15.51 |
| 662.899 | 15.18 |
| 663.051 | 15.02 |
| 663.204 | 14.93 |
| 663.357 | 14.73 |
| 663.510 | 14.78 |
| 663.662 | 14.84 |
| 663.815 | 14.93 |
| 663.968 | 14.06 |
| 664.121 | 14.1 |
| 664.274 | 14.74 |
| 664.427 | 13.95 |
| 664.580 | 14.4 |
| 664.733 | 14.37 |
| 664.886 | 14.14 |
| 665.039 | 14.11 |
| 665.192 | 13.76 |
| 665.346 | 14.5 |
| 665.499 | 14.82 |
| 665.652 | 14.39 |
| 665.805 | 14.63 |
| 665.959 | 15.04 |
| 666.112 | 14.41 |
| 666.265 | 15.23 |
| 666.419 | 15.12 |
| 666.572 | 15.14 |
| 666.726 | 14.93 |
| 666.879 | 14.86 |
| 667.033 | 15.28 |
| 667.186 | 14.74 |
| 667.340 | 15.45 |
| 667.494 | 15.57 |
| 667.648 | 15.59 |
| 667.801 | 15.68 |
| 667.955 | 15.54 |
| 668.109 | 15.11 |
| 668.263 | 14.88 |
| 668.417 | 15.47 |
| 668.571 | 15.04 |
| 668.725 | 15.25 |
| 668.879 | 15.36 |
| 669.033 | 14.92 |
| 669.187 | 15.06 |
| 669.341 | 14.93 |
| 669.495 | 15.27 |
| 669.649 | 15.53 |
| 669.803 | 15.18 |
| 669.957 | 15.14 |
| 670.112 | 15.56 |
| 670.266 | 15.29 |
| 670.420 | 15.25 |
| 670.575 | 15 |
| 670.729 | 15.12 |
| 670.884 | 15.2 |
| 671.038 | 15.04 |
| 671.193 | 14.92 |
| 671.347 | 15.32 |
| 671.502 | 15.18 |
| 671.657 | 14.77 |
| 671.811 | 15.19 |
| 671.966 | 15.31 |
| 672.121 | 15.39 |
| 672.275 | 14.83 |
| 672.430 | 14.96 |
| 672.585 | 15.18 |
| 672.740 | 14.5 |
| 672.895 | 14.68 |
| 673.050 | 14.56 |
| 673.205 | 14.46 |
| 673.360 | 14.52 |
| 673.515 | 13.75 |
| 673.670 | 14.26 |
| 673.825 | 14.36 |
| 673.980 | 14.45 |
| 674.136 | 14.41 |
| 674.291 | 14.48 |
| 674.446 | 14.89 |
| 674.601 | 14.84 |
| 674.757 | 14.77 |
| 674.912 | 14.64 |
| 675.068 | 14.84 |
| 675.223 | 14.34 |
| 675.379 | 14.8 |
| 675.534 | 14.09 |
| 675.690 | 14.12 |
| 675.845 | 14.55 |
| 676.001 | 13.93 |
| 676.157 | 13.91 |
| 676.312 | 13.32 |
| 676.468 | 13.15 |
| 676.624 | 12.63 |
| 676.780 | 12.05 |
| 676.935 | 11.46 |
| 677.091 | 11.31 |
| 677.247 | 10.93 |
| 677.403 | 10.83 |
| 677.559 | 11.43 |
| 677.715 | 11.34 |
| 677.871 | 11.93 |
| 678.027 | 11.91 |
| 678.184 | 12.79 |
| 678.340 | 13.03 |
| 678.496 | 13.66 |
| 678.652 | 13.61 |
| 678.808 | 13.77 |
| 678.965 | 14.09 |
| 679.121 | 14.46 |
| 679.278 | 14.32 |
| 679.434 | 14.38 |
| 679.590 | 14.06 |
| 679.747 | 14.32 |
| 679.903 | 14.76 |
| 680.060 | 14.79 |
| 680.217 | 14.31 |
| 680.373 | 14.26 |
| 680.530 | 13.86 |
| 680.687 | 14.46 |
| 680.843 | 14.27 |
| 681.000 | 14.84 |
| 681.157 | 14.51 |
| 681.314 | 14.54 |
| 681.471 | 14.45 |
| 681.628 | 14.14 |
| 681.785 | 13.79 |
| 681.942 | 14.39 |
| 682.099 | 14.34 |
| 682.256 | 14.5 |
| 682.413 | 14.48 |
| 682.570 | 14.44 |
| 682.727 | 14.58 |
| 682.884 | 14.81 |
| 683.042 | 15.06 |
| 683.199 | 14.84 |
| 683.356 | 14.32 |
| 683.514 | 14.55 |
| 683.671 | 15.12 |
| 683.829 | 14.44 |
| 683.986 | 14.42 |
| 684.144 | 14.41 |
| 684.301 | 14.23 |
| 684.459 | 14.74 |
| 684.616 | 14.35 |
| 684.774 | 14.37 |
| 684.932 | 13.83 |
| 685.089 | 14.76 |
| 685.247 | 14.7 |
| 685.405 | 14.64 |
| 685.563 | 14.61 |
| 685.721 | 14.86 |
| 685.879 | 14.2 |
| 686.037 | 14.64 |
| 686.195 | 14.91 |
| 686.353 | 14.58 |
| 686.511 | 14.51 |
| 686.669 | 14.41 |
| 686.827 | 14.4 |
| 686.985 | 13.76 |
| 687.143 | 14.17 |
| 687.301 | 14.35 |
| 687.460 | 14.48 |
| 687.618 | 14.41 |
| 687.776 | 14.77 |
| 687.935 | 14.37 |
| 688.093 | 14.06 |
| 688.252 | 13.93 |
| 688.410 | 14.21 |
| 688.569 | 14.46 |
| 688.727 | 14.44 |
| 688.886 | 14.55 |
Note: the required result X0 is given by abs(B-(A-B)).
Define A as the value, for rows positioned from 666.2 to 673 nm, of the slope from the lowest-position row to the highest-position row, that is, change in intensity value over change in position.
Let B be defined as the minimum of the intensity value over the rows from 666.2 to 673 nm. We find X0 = 29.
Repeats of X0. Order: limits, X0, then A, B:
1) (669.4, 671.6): 30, -0.04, 14.92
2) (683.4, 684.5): 28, 0.20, 14.23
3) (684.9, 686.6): 27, 0.43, 13.83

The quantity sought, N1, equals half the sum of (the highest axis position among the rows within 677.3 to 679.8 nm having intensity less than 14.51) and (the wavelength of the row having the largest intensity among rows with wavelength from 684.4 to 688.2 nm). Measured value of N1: 682.97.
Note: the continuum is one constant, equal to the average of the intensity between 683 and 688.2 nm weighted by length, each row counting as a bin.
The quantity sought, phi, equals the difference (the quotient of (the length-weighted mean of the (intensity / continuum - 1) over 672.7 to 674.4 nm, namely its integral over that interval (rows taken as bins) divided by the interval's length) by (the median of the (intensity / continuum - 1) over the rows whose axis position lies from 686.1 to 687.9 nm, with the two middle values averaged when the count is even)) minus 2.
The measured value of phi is -1.0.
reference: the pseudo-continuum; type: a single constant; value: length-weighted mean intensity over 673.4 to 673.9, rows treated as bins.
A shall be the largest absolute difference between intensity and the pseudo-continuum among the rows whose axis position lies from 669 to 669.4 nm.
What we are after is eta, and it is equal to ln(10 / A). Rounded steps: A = 0.9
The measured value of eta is 2.41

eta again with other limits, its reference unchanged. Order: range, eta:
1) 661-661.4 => 2.78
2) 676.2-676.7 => 1.88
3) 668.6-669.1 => 2.12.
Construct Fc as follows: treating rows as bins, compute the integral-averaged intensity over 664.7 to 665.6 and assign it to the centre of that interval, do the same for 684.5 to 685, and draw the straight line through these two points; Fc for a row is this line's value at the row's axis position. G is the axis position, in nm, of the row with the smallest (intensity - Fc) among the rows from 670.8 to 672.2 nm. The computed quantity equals 671.657 nm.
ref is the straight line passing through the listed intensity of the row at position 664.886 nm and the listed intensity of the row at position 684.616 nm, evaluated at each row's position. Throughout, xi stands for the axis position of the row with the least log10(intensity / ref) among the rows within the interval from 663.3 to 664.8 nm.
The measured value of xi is 664.427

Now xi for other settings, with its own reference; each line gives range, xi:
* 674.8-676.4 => 676.312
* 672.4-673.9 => 673.515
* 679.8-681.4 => 680.530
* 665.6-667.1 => 665.652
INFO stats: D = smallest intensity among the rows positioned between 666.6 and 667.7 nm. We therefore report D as 14.74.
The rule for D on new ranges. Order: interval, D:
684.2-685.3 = 13.83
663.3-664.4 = 14.06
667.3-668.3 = 14.88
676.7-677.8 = 10.83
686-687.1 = 13.76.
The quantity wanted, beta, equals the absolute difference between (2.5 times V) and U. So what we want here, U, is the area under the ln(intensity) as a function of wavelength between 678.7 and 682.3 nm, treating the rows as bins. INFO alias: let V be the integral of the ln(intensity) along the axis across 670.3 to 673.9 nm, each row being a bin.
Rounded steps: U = 9.58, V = 9.72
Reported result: 14.7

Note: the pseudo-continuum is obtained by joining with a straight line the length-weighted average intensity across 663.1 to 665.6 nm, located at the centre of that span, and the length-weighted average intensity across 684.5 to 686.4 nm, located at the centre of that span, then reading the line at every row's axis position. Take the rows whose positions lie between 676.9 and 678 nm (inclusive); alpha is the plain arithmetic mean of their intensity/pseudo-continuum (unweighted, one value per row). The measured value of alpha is 0.78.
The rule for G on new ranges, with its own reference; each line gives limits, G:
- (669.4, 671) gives 670.575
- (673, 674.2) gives 673.515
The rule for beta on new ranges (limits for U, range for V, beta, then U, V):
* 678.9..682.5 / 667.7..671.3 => 14.9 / 9.59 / 9.80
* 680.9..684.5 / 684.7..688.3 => 14.4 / 9.63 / 9.61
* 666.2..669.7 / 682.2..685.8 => 14.6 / 9.53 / 9.64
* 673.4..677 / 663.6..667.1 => 14.0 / 9.50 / 9.38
